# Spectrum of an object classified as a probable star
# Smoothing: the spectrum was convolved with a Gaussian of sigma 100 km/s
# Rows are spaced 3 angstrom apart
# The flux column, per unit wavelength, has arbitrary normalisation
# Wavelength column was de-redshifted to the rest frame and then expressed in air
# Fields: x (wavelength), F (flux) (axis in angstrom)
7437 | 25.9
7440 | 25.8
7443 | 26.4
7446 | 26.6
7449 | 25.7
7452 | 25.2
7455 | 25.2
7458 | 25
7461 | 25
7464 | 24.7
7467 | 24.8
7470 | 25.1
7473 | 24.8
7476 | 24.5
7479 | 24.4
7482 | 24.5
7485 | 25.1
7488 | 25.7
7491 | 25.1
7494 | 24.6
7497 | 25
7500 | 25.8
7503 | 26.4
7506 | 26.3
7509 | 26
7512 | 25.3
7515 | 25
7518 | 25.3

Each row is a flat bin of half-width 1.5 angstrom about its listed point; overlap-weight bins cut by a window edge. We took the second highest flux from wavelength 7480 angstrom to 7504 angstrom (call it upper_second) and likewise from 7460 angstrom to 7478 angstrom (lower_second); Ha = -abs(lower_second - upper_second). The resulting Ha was -0.8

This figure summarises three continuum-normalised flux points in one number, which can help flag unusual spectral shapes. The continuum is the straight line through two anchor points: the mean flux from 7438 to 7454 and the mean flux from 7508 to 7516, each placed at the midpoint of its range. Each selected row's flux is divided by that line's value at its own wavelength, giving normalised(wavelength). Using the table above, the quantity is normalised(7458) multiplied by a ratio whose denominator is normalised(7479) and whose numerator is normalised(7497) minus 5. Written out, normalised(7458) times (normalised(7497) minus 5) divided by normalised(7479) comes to -4.09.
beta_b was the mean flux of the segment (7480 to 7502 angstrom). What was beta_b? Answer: 25.1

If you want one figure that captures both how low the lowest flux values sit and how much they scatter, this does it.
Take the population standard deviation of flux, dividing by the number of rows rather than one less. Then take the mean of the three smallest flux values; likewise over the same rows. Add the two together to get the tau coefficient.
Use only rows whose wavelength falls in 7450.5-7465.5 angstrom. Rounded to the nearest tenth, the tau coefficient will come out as 25.1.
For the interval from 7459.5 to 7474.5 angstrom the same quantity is 24.9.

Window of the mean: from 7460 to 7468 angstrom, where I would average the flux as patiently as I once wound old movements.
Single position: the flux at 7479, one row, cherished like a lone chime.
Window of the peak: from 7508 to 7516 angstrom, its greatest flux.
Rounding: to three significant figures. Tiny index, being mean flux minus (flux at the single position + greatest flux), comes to -25.6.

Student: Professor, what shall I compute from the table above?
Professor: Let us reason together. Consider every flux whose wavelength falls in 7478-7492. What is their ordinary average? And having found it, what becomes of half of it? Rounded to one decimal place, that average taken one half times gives 12.5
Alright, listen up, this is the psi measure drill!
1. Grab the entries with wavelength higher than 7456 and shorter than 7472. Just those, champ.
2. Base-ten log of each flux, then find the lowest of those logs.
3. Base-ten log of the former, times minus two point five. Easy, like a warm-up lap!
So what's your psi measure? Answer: -0.360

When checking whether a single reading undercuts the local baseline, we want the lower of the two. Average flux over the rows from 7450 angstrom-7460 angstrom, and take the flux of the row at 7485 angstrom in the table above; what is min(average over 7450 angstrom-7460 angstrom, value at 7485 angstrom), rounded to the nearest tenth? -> 25.1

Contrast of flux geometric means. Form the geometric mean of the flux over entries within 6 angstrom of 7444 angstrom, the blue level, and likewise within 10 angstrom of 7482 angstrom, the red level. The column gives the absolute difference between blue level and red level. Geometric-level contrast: 1.3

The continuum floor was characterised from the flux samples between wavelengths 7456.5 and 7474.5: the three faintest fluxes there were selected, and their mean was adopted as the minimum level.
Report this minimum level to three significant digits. 24.8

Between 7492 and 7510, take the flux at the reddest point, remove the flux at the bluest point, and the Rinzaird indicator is 1.4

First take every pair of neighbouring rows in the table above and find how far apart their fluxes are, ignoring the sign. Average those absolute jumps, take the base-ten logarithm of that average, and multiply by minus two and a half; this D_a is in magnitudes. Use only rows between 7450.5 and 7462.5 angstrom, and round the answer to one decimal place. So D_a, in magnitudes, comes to 2.9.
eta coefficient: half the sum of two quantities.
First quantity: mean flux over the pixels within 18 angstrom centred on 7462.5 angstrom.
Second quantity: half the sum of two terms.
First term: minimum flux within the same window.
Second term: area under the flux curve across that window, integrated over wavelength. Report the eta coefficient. 131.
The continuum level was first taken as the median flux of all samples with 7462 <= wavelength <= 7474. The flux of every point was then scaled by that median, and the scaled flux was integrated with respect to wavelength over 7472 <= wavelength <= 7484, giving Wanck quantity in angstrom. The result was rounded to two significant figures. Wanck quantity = 12 angstrom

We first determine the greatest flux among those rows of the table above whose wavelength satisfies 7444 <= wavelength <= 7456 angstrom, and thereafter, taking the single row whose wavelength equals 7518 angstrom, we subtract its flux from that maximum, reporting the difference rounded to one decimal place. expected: 1.3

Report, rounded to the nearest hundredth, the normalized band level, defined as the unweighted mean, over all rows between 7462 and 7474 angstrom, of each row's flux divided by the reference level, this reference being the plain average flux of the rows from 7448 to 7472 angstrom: 0.99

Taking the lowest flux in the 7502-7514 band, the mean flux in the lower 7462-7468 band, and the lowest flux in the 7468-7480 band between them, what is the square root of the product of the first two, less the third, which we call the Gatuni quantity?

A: 0.6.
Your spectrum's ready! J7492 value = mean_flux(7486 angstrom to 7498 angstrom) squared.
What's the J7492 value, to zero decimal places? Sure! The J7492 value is 630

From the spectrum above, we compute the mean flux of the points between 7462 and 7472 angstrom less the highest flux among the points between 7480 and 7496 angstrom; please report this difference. -0.8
